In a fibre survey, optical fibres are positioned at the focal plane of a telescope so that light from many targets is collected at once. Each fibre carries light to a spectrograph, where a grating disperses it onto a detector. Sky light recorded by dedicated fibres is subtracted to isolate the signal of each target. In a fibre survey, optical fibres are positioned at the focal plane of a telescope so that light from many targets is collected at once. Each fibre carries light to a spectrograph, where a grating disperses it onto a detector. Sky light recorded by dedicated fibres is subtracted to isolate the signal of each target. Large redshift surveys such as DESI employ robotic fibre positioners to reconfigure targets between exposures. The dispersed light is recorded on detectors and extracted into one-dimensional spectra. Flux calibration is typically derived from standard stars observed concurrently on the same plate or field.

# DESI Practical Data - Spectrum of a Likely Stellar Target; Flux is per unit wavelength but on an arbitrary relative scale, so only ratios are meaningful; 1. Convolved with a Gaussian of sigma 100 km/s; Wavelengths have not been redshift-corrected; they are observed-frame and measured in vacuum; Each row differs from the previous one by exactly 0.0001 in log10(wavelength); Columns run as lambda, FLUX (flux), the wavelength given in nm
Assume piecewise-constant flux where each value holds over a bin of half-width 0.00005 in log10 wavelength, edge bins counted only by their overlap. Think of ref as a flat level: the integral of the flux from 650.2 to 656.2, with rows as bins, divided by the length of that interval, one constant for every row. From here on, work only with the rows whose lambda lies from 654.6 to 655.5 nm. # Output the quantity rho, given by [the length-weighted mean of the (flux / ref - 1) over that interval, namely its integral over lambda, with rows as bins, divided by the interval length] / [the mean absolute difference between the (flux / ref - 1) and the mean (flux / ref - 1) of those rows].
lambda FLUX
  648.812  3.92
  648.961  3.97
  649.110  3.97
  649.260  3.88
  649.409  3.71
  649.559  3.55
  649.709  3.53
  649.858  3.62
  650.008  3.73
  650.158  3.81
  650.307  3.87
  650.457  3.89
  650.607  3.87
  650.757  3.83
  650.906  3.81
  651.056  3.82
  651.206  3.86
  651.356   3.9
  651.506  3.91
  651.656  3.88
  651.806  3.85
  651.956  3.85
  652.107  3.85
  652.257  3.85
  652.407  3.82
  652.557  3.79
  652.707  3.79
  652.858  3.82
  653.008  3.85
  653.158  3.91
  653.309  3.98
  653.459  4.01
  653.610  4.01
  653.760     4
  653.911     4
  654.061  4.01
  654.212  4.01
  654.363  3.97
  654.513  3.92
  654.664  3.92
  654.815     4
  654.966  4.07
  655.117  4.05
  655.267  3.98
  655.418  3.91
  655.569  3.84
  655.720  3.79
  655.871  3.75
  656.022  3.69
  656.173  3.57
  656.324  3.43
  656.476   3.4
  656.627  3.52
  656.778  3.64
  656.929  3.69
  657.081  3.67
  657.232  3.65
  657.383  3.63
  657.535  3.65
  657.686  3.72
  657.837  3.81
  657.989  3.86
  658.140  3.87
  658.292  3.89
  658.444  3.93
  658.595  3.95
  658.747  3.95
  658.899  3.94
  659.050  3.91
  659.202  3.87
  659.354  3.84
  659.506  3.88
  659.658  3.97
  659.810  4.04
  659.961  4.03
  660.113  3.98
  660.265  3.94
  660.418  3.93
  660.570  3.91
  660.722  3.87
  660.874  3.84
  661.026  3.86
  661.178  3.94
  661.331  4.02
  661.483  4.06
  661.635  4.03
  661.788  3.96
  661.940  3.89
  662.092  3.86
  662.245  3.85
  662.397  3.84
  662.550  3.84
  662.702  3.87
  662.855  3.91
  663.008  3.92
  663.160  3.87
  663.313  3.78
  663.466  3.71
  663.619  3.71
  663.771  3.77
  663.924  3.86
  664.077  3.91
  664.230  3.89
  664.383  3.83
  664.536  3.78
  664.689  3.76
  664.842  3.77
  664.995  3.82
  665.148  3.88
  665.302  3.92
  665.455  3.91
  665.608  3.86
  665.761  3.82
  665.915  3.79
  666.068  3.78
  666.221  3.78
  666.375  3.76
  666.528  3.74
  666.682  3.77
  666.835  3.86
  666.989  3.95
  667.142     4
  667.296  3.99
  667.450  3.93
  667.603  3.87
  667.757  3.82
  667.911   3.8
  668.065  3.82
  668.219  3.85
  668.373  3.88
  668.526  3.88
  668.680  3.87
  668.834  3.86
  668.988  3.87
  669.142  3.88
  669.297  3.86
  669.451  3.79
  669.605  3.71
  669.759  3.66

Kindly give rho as 1.9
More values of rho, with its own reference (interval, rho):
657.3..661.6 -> 0.1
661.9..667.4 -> -0.8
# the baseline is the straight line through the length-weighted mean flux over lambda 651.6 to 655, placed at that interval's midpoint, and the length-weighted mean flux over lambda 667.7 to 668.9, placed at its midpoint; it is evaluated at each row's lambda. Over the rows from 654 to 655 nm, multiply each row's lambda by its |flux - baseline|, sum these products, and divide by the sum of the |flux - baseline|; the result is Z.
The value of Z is 654.55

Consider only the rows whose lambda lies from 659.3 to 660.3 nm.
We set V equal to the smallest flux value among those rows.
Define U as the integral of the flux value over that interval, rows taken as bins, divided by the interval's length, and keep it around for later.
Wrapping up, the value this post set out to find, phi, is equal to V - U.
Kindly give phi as -0.120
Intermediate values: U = 3.96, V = 3.84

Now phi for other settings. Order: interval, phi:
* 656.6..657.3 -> -0.122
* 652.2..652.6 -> -0.035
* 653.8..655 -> -0.063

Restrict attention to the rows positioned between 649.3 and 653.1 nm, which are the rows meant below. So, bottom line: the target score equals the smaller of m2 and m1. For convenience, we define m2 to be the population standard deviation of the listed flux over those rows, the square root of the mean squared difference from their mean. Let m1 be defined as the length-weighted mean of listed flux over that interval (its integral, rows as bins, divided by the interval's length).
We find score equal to 0.10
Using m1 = 3.804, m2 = 0.10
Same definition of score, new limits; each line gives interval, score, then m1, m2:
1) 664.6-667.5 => 0.08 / 3.845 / 0.08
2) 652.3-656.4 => 0.15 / 3.885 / 0.15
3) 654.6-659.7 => 0.17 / 3.799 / 0.17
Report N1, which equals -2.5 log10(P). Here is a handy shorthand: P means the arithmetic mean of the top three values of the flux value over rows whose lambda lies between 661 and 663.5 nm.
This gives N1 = -1.52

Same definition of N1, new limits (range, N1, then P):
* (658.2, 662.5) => -1.52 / 4.04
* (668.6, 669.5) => -1.47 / 3.87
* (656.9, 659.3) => -1.49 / 3.95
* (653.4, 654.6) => -1.51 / 4.01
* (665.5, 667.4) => -1.50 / 3.98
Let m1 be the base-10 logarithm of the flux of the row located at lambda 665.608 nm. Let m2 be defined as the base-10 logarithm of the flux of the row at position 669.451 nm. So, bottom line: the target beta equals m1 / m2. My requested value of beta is 1.01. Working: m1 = 0.587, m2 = 0.579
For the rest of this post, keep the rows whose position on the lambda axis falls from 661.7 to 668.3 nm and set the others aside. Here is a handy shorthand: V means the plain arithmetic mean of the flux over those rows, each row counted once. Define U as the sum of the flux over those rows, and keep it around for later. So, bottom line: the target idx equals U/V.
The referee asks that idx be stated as 43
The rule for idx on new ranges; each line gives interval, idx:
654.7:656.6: 12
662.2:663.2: 7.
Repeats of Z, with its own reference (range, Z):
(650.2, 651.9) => 651.01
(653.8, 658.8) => 656.44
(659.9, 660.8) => 660.17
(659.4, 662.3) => 660.81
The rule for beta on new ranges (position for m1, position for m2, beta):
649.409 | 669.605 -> 1.00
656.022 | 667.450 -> 0.95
